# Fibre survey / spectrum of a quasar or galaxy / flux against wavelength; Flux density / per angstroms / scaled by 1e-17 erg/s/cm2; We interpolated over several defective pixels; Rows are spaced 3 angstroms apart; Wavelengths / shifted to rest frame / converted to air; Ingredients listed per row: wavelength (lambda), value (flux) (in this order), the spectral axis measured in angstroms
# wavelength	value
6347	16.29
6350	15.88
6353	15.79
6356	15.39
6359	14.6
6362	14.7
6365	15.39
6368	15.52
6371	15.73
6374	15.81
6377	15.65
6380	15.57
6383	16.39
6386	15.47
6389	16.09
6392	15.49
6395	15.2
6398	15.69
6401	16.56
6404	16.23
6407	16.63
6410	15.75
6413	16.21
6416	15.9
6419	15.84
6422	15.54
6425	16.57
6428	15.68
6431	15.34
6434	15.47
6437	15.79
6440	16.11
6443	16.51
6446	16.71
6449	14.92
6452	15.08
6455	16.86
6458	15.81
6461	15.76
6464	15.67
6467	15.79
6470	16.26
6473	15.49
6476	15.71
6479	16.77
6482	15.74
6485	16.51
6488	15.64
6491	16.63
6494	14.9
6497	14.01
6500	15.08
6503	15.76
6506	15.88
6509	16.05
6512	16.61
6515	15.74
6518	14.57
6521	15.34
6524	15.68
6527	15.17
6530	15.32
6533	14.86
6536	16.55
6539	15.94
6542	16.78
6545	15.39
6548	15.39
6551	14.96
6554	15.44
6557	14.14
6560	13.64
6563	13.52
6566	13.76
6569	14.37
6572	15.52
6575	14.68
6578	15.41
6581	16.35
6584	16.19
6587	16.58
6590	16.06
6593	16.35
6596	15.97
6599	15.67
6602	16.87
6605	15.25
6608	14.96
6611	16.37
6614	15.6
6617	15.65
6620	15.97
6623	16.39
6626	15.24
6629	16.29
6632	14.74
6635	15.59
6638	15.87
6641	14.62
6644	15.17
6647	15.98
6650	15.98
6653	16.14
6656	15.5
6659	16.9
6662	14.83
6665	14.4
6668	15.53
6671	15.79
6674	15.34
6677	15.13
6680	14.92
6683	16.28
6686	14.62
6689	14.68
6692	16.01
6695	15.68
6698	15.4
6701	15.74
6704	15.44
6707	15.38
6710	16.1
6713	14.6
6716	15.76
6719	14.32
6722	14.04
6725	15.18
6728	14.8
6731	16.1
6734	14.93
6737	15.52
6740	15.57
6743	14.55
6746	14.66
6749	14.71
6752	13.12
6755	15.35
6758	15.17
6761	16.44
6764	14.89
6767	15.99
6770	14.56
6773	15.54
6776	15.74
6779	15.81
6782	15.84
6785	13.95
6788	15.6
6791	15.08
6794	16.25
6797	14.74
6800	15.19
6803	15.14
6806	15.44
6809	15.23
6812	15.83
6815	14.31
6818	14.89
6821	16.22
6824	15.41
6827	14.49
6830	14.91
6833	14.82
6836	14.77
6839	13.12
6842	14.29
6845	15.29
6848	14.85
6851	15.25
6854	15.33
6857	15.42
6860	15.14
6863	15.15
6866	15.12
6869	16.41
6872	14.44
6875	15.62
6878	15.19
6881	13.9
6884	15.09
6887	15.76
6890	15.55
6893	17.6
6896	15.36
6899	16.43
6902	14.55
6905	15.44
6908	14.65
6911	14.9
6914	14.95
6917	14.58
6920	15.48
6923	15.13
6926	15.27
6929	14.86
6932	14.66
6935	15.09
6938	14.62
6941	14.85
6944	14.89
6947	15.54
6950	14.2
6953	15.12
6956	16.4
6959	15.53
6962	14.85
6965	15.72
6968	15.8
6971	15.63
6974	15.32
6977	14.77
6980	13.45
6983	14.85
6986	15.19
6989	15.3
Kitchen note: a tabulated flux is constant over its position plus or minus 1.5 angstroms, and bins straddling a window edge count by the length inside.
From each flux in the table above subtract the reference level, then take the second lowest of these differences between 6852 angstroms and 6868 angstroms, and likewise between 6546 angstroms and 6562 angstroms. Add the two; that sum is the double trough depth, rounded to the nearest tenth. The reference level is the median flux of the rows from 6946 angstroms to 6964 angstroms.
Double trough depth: -1.4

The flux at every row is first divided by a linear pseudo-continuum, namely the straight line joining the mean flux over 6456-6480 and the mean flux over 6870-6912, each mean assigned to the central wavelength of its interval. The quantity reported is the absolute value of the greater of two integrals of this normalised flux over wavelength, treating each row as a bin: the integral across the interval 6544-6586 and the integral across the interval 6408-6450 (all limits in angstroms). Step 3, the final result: 42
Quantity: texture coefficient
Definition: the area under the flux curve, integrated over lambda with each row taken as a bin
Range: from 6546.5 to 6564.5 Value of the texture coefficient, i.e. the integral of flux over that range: 261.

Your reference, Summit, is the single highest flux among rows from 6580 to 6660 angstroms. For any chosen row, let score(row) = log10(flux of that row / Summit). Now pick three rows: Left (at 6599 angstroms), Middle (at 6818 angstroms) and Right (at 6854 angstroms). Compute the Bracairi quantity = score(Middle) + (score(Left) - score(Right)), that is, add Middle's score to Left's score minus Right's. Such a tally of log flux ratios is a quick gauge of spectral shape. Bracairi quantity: -0.045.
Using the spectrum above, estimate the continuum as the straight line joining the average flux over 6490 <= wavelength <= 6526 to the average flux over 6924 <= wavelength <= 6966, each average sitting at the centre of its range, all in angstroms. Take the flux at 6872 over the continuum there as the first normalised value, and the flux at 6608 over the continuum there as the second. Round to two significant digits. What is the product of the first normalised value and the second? 0.92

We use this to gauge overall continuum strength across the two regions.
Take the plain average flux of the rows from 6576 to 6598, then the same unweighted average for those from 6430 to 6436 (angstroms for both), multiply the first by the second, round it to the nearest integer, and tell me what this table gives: 248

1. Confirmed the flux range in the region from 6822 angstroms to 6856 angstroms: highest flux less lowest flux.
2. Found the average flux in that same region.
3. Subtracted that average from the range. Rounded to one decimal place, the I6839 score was -12.5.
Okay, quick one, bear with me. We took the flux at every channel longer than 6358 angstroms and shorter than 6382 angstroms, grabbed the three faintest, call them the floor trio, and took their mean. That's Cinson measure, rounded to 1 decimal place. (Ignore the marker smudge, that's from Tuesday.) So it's 14.9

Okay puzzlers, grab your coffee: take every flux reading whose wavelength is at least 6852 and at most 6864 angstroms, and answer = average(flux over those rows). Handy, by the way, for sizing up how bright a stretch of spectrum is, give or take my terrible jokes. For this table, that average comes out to 15.3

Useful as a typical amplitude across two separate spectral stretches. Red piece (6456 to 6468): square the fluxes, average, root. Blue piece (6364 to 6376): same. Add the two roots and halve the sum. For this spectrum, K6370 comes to 15.69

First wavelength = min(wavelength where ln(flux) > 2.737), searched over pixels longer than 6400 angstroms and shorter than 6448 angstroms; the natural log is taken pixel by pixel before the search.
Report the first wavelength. 6401 angstroms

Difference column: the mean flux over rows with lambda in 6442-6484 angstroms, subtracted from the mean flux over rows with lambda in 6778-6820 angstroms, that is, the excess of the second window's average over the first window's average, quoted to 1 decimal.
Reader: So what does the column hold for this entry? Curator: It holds -0.7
